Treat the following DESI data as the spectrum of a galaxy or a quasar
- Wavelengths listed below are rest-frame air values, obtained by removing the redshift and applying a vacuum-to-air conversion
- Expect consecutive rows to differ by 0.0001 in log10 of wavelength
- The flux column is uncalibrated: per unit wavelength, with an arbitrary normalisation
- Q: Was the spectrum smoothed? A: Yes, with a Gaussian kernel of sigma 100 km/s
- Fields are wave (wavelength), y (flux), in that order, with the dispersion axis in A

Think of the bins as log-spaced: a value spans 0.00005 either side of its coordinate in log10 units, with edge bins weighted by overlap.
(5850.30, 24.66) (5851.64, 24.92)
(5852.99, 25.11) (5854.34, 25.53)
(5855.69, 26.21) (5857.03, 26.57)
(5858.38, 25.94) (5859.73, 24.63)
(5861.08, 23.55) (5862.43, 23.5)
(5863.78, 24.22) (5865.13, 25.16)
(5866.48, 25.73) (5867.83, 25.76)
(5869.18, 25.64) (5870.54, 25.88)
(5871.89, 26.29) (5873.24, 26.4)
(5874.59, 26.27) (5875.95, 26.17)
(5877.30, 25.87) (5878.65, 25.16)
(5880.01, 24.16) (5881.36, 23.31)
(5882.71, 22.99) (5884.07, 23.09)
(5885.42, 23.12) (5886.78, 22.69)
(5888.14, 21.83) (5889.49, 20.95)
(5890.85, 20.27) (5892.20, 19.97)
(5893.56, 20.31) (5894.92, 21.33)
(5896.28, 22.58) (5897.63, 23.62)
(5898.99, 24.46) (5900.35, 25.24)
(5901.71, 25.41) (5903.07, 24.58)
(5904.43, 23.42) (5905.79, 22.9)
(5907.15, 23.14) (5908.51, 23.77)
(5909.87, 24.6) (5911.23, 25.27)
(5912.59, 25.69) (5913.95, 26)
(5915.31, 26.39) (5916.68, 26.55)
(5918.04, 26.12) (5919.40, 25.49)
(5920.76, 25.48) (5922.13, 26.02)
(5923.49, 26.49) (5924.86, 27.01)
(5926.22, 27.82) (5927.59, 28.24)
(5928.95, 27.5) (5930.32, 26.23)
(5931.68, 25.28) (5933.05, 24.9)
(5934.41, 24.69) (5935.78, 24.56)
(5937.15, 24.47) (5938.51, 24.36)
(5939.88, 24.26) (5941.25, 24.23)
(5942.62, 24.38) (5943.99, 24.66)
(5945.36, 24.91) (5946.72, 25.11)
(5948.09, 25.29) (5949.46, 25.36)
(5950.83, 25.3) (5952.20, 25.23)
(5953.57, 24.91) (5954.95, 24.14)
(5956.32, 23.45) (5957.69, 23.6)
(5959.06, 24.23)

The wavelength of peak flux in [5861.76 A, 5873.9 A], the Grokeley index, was 5873.24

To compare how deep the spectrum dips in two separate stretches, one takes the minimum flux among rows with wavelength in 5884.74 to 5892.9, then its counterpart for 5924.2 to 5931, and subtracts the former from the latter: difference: 6.3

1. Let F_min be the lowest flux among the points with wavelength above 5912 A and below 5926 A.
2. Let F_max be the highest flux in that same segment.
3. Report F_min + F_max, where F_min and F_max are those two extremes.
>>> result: 52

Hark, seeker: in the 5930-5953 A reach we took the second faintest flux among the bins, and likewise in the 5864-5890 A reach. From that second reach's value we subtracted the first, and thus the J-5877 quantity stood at -2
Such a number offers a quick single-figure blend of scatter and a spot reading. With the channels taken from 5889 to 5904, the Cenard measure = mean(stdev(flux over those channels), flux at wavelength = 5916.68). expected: 14.3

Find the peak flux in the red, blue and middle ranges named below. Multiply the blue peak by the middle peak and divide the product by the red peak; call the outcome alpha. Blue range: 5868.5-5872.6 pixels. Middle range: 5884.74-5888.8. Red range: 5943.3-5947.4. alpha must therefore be 24.2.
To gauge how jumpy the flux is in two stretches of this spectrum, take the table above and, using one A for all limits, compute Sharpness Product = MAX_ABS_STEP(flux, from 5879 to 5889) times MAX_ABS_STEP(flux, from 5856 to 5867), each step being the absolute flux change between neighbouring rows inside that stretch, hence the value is 1.1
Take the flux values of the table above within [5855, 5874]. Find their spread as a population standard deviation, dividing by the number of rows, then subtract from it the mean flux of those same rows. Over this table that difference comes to -24.4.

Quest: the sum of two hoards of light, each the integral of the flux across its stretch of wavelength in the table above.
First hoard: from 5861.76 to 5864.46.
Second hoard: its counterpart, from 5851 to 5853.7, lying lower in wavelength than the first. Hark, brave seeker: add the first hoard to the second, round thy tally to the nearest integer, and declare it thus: 132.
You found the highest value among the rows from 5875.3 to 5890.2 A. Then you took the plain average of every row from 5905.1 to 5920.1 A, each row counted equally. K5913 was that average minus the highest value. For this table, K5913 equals -1.1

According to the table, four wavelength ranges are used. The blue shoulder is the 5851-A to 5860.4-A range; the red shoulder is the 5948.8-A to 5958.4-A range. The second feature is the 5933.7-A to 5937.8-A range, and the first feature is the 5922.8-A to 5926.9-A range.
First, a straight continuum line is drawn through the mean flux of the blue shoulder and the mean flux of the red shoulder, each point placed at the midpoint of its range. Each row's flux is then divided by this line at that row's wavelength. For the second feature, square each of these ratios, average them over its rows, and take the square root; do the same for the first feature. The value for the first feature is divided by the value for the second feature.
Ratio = 1.10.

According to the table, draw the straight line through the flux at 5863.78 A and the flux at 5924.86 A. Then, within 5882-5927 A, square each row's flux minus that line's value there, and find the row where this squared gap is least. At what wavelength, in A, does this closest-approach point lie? 5924.86 A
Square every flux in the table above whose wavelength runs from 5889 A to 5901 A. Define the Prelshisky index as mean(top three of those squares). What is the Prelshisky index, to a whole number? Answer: 598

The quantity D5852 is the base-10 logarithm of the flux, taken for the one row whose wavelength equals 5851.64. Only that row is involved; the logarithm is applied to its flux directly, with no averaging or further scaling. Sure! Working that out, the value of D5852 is 1.40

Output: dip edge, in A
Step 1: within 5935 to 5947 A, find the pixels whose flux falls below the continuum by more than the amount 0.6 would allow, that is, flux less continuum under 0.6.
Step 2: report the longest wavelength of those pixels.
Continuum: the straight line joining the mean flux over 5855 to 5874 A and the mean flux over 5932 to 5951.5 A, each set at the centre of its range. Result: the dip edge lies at 5946.72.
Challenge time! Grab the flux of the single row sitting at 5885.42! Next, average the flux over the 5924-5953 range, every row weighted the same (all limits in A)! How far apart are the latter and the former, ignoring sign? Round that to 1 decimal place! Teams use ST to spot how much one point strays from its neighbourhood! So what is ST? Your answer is 2.3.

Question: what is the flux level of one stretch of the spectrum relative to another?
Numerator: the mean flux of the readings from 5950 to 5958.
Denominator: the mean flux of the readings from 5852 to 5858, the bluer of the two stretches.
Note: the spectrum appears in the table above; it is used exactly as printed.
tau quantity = 0.95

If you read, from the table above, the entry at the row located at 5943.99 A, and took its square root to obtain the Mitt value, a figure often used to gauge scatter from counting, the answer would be 4.97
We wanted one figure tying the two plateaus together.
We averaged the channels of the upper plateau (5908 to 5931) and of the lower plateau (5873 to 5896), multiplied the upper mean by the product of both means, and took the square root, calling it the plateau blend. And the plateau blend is 126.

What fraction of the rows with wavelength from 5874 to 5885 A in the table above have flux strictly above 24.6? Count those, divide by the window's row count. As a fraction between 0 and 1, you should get 0.50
